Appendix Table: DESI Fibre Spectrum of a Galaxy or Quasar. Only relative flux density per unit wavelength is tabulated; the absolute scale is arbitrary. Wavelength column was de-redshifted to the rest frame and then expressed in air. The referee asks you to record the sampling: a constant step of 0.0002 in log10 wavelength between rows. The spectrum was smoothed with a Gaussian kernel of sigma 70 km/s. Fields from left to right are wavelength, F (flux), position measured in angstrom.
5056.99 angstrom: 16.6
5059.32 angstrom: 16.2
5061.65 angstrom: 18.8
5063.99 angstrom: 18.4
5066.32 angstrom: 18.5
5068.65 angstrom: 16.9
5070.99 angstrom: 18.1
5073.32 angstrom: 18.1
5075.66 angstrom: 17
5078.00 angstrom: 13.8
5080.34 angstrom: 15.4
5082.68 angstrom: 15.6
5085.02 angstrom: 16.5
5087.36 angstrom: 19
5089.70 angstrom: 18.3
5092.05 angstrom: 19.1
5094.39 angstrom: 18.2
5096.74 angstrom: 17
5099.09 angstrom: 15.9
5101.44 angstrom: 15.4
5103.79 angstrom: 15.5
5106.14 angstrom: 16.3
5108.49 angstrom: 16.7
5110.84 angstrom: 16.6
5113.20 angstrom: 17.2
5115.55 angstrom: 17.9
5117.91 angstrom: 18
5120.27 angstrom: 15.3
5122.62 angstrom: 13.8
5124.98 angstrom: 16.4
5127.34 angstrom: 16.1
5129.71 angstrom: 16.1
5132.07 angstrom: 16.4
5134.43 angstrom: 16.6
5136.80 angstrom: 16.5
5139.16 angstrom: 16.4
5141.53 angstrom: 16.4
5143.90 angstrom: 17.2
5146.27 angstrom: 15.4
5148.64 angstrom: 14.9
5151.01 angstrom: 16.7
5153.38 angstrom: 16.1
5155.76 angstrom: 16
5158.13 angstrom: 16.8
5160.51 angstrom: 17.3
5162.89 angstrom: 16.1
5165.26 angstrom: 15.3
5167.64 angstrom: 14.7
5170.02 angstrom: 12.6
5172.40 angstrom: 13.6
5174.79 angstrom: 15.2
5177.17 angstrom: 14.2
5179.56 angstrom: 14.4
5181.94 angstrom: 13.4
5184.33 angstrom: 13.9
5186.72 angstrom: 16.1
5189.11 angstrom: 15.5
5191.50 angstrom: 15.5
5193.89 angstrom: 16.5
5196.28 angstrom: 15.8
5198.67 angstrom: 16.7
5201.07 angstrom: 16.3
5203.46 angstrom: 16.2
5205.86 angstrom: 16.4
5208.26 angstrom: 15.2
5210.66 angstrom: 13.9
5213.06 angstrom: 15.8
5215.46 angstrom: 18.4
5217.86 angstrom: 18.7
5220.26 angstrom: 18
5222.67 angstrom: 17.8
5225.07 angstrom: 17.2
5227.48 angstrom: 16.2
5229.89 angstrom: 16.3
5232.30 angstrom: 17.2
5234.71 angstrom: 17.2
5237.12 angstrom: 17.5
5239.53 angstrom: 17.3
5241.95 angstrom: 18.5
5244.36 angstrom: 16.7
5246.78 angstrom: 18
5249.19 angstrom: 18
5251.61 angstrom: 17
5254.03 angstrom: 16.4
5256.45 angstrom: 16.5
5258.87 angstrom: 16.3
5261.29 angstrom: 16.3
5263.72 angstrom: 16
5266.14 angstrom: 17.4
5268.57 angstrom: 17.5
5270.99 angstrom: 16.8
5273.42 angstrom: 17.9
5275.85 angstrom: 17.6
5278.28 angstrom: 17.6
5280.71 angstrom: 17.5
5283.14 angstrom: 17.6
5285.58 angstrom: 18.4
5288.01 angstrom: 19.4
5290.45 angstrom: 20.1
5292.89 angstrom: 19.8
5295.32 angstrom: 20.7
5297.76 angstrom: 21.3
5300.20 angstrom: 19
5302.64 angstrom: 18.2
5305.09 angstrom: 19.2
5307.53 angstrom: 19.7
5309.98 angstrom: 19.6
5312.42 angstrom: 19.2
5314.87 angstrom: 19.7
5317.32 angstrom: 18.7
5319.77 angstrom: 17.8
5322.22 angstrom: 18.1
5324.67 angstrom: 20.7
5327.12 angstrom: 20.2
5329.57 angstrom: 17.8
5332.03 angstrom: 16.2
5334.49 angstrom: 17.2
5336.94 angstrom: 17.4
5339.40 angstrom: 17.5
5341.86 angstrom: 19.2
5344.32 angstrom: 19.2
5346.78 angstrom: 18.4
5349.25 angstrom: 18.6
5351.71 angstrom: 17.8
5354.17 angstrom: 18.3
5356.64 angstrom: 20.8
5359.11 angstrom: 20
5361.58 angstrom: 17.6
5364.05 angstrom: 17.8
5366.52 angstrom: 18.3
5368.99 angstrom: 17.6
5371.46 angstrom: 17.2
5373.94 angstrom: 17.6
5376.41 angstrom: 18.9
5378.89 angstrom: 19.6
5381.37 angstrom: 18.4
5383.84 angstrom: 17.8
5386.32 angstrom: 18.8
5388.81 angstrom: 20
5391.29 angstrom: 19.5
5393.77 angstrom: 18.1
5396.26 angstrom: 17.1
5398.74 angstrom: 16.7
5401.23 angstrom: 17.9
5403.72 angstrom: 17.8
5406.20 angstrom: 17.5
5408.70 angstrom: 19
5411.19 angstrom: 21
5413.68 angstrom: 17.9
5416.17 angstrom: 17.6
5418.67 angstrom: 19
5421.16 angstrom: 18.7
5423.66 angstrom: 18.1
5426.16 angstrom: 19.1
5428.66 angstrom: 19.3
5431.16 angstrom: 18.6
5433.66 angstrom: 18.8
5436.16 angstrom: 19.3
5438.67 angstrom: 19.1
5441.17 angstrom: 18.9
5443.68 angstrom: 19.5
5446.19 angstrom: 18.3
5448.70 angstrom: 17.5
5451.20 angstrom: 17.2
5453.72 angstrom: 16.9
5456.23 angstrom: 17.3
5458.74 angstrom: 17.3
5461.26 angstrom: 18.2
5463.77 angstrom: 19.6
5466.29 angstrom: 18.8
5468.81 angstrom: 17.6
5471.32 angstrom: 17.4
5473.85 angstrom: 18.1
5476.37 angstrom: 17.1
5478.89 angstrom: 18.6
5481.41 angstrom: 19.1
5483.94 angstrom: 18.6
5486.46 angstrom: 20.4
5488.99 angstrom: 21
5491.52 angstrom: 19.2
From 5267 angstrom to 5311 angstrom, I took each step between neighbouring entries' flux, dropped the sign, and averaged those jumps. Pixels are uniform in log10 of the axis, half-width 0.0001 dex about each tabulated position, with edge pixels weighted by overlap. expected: 0.7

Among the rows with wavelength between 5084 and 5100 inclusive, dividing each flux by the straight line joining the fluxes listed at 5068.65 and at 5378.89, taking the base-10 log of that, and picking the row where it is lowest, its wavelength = 5099.09 angstrom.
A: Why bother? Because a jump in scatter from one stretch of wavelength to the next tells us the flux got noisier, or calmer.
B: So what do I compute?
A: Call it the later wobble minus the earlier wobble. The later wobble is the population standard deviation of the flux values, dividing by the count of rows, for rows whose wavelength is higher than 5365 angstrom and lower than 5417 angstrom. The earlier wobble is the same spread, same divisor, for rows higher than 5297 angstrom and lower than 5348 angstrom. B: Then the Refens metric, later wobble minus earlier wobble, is -0.17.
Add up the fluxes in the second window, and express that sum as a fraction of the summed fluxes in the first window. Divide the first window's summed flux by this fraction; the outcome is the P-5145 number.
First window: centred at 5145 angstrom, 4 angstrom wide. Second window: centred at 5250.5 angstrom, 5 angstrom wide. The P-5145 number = 30.4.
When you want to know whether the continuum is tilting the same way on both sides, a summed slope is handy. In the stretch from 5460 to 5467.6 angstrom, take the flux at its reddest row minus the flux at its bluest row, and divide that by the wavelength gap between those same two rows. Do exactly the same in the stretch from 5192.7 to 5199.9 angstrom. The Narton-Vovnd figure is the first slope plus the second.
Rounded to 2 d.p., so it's 0.16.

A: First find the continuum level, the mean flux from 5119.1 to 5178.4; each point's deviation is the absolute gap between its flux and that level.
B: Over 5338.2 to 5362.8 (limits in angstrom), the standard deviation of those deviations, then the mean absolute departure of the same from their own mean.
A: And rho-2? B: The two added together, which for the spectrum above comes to 1.9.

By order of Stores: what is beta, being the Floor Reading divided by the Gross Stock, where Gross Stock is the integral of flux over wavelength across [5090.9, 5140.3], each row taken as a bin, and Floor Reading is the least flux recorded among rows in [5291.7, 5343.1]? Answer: 0.0198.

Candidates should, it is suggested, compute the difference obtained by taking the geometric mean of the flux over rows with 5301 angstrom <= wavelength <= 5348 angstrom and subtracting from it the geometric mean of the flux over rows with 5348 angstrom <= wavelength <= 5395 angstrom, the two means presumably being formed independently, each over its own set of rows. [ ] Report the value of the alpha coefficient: 0.1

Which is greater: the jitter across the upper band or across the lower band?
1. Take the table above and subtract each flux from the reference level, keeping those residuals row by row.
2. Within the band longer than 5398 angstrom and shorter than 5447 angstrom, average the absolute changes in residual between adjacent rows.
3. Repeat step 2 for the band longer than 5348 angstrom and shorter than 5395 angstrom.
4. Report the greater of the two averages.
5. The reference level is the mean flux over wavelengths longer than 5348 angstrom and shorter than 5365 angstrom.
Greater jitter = 0.95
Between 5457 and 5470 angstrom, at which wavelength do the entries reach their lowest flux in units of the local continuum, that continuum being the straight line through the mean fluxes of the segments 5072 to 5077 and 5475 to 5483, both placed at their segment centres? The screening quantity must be 5458.74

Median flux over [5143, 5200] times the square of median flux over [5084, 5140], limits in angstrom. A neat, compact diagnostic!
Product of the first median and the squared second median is 4220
